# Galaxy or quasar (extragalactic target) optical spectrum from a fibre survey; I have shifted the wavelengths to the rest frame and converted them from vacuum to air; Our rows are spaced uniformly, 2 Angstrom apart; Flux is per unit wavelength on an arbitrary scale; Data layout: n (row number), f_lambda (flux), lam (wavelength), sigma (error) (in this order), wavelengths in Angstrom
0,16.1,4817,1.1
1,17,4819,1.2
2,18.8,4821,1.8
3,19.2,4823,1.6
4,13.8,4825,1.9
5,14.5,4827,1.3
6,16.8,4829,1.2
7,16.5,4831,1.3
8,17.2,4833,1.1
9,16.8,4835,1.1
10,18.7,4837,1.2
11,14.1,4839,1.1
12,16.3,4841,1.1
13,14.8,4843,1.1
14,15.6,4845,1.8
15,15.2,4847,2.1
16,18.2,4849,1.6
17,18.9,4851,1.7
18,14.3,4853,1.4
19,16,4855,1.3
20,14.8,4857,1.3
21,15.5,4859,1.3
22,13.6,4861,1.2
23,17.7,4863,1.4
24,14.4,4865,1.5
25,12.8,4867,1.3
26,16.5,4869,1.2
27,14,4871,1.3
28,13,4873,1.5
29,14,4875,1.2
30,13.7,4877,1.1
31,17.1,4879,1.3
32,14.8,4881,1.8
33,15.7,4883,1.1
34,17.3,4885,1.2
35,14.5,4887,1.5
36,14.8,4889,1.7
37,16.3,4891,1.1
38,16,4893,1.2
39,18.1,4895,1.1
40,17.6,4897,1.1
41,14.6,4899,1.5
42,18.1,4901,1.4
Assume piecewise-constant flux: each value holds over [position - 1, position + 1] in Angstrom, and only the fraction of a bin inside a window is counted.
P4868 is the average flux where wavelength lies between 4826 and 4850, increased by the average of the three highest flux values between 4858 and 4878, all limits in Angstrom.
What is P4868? 32.8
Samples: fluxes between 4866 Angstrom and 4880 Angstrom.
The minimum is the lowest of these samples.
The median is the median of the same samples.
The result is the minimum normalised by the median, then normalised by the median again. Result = 0.0653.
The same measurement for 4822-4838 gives 0.0489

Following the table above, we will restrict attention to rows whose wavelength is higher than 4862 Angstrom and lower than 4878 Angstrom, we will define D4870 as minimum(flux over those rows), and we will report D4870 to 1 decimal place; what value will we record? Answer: 12.8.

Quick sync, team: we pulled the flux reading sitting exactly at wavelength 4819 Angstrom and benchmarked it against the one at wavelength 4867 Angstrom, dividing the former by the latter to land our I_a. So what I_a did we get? 1.3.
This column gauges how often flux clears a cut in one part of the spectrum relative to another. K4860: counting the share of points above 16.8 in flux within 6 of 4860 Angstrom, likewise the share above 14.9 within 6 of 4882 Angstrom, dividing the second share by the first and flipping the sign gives -3.0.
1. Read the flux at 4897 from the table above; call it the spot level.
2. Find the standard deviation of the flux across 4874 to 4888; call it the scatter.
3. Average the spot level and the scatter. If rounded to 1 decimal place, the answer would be 9.5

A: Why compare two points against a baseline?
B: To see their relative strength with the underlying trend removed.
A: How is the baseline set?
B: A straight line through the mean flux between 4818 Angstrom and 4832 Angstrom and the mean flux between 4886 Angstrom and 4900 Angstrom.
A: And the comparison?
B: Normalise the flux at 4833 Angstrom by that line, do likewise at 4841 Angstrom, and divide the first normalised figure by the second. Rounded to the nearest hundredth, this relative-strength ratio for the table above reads 1.05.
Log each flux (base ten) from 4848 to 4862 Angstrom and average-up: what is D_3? 1.20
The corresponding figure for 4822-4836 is 1.21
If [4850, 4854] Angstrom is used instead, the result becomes 1.22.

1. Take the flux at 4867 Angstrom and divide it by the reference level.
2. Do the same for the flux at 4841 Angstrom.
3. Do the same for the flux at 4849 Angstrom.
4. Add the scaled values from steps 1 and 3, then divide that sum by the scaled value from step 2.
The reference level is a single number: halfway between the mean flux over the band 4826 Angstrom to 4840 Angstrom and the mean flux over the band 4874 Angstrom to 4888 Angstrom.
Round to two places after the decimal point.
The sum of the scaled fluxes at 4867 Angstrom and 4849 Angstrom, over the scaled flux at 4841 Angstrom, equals 1.90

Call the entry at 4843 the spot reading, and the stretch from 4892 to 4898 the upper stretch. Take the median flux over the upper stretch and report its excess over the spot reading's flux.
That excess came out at 2.8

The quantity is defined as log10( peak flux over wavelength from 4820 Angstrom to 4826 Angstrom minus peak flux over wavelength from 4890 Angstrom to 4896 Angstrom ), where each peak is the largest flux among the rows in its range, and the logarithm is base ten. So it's 0.0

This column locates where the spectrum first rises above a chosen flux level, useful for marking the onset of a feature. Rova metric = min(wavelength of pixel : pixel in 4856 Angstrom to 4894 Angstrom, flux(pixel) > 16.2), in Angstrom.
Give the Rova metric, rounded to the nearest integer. 4863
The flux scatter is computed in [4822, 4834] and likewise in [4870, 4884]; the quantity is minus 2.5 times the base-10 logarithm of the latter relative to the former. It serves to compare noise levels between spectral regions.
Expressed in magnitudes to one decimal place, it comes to 0.4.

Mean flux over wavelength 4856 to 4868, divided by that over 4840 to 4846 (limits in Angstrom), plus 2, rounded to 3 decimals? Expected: 2.951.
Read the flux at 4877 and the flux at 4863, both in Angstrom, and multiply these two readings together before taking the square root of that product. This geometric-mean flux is 15.6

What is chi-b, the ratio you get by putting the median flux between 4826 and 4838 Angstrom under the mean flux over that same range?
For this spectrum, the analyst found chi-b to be 1.00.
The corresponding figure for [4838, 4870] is 1.01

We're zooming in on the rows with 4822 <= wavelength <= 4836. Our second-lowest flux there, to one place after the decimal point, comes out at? 14.5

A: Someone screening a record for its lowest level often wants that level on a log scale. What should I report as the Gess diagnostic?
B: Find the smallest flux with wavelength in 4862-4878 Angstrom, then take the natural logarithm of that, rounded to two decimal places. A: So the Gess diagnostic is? 2.55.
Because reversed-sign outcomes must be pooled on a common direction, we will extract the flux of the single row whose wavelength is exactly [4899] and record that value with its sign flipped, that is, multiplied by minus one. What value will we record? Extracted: -14.6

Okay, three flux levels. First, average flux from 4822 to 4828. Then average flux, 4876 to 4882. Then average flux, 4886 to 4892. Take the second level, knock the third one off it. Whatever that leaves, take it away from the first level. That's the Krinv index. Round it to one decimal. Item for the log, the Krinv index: 15.8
